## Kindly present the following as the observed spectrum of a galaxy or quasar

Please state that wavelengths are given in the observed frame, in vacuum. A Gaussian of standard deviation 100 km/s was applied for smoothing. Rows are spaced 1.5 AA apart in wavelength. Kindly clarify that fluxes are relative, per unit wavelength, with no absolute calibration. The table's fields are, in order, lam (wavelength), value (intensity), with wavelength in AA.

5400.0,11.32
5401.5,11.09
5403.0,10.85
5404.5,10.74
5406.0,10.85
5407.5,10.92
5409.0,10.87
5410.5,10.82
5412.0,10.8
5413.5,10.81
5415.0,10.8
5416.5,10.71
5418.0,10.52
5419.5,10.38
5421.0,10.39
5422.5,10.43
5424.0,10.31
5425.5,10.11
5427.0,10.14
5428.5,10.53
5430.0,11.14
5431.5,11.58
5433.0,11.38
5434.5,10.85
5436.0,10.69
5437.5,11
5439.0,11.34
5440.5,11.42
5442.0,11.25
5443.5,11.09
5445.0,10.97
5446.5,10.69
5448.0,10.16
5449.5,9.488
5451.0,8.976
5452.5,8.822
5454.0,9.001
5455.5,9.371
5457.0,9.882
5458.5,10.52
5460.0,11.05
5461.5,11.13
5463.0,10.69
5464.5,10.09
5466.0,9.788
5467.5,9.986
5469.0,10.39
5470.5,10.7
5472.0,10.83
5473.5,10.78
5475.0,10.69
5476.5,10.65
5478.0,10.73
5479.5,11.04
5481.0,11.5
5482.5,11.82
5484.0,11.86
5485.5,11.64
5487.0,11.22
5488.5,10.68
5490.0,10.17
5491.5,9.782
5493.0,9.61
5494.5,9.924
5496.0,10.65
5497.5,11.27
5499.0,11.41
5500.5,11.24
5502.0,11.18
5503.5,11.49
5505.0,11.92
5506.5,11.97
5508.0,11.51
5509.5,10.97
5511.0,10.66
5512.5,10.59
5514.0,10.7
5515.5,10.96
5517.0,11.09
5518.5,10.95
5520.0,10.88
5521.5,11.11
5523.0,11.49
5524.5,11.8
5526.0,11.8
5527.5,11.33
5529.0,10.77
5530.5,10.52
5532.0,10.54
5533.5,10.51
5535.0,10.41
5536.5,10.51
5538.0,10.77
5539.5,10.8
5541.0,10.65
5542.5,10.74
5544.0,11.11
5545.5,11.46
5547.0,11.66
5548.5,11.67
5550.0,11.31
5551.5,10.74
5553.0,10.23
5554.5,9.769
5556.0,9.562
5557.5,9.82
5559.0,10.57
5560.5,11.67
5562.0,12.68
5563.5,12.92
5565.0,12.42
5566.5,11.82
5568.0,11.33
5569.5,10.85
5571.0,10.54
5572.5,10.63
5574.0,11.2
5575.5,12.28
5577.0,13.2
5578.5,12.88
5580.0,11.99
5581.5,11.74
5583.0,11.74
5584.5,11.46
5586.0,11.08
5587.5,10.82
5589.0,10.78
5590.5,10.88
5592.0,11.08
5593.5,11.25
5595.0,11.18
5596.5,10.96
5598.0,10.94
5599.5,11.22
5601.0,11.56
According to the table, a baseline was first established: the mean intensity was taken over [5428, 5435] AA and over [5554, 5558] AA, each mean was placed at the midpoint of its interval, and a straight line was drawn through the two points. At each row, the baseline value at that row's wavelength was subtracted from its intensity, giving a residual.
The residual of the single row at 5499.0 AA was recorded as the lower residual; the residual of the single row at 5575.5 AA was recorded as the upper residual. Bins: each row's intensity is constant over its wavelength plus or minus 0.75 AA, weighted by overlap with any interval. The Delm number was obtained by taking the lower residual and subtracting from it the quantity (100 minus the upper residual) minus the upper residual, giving -93.4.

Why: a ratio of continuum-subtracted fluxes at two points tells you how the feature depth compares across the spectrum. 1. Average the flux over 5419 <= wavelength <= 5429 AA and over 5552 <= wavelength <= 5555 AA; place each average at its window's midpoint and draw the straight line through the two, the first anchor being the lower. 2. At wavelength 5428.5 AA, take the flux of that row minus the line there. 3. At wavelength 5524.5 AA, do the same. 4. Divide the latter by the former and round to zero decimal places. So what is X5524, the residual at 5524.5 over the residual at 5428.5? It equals 8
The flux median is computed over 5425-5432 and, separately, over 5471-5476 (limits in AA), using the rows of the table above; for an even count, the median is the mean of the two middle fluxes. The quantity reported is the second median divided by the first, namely 1.02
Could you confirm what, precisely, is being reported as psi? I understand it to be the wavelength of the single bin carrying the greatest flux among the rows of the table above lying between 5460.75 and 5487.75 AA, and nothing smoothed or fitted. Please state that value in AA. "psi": 5484.0 AA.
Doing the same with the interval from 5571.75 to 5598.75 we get 5577.0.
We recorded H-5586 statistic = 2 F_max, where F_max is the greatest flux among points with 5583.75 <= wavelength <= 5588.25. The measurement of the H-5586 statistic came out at 22.9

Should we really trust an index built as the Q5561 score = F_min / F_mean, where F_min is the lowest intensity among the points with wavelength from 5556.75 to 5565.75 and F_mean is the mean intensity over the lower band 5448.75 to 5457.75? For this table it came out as 1.06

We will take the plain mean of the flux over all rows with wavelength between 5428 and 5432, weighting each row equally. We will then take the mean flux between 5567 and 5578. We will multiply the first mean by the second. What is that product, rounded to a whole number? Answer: 127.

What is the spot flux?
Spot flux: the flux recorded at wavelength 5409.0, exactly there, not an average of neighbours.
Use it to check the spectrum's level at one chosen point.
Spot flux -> 10.87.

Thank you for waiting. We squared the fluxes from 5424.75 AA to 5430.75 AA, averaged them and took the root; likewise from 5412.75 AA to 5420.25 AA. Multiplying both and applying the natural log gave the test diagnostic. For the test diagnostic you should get 4.72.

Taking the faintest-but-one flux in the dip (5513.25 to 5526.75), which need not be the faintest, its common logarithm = 1.037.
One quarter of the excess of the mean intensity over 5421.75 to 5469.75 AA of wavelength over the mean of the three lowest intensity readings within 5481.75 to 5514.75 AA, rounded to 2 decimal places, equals 0.17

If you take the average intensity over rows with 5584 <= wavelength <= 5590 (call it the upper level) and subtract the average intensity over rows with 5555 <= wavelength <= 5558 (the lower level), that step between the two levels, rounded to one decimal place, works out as 1.3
